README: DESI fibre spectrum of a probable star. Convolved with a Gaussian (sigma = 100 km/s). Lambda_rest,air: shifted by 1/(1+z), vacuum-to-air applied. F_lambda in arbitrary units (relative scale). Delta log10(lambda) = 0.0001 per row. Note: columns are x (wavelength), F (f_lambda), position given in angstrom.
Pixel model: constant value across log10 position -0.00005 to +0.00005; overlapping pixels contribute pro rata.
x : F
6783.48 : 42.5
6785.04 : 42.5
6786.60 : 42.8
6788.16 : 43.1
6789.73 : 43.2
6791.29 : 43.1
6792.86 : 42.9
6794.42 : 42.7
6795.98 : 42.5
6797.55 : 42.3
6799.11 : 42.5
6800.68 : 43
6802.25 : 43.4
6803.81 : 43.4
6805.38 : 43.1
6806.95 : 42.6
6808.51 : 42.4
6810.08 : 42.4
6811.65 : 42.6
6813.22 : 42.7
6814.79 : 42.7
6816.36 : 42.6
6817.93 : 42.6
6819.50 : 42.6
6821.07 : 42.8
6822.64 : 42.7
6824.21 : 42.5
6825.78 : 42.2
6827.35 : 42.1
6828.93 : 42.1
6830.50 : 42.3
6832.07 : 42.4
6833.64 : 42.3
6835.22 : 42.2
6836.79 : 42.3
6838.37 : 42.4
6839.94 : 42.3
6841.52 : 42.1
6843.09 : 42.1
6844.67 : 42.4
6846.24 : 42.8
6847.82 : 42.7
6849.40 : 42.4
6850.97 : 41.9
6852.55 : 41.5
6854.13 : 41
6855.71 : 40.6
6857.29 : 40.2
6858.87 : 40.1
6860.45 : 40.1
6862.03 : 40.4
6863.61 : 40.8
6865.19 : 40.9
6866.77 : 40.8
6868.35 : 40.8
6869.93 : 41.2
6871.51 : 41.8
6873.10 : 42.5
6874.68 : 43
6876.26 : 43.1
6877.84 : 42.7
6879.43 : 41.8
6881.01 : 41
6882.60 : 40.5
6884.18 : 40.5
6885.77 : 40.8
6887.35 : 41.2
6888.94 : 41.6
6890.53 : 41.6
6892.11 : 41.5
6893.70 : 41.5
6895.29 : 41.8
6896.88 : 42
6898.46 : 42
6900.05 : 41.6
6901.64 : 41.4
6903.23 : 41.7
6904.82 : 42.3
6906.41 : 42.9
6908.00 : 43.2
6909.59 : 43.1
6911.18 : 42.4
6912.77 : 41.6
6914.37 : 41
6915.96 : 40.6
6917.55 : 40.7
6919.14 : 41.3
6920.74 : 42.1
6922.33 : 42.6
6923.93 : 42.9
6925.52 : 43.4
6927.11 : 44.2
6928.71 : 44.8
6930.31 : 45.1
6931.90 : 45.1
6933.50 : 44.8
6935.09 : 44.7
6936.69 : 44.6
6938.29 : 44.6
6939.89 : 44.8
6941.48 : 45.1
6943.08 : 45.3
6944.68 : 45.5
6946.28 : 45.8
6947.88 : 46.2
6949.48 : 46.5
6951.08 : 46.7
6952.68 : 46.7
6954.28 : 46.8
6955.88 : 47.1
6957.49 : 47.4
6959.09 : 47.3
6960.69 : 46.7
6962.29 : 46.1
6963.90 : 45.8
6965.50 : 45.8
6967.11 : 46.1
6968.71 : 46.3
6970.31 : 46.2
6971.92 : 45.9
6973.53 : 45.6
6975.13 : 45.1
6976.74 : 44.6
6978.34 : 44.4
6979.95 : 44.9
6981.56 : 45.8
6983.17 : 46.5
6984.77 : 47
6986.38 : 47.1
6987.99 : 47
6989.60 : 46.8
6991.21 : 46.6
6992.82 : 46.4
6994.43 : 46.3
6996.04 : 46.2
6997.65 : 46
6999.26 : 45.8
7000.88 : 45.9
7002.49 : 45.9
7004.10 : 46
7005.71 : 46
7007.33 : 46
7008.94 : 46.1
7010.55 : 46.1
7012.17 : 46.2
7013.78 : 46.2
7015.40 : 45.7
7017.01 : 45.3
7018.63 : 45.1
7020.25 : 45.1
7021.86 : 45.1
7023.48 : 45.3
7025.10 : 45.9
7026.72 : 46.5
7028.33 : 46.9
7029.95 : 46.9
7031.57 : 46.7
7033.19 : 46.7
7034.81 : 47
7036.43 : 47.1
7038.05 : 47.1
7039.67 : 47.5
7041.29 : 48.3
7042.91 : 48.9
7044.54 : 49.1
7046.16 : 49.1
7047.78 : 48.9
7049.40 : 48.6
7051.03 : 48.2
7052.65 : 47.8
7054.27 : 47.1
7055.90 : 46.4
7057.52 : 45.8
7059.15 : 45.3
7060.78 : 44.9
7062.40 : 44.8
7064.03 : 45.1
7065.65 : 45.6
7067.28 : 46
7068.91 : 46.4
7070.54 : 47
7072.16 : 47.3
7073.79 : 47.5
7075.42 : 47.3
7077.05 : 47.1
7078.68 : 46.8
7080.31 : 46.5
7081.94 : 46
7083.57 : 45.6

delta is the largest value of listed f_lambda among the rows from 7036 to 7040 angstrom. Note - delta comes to 47.5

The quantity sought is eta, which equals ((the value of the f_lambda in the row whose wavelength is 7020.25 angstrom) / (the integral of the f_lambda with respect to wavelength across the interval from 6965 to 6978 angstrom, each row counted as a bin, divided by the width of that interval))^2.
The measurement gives 0.98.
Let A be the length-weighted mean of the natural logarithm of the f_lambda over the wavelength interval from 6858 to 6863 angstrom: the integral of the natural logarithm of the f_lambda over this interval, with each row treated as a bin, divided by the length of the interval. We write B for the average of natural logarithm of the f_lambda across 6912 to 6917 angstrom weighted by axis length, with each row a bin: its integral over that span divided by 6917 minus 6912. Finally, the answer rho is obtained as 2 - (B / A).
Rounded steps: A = 3.69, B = 3.71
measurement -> 0.99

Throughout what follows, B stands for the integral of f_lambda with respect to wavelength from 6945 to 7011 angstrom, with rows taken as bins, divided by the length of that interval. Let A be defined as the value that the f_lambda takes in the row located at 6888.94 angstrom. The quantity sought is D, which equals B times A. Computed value 1921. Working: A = 41.6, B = 46.2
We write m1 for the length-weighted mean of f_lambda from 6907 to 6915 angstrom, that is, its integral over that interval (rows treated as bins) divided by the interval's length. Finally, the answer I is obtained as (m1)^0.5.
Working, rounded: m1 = 42.3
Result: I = 6.50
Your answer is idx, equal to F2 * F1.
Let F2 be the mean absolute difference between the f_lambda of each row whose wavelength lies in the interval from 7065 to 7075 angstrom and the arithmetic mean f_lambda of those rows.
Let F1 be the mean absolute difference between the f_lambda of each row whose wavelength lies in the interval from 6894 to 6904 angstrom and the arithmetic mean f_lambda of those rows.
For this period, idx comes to 0.12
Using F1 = 0.18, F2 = 0.63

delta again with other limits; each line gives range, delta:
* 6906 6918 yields 43.2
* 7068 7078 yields 47.5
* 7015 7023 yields 45.7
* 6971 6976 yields 45.9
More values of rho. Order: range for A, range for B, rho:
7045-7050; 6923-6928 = 1.03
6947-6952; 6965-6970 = 1.00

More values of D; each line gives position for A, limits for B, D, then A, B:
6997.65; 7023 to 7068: 2159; 46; 46.9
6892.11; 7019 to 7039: 1923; 41.5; 46.3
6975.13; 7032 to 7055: 2162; 45.1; 47.9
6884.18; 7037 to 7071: 1905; 40.5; 47.0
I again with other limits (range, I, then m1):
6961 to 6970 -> 6.79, 46.1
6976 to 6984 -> 6.73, 45.3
